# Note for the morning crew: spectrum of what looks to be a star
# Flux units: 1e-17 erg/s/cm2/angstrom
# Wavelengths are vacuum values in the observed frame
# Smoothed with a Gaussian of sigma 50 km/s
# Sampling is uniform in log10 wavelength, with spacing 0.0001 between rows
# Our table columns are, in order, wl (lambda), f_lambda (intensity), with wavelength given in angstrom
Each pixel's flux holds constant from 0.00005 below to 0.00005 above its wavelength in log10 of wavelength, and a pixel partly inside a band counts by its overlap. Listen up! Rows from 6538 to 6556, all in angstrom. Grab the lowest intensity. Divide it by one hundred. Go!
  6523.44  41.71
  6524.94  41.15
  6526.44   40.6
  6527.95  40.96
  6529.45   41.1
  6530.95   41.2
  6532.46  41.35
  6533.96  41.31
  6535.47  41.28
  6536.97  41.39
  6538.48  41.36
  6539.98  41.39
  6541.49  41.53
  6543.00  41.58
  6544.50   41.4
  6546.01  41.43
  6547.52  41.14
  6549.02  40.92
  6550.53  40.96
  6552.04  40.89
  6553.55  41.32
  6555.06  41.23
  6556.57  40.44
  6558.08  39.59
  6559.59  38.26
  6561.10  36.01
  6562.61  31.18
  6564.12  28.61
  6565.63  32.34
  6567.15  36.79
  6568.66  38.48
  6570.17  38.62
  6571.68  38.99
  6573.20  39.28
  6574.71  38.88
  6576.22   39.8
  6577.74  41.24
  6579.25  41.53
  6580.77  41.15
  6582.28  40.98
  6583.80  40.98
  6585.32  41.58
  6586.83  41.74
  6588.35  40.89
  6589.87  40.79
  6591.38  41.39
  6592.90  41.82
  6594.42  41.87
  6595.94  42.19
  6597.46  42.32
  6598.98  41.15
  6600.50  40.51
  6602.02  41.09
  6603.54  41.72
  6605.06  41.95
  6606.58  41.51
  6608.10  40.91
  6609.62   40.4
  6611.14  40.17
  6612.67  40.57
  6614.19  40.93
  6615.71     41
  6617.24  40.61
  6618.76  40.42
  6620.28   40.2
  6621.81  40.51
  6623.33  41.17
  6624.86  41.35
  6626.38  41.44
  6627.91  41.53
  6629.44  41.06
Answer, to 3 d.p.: 0.409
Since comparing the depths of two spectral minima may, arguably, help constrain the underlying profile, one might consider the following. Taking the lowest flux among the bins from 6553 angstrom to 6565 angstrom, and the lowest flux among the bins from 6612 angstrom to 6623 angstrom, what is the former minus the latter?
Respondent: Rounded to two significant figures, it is -12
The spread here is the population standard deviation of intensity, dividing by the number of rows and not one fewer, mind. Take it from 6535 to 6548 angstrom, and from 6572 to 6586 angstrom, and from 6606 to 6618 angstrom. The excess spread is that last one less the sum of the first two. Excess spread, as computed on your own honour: -0.69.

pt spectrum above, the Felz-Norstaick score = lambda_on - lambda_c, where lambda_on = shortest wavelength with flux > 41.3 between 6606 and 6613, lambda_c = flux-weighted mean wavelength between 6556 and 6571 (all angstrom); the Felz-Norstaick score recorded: 43.3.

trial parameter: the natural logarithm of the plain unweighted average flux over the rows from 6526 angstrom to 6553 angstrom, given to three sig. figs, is 3.72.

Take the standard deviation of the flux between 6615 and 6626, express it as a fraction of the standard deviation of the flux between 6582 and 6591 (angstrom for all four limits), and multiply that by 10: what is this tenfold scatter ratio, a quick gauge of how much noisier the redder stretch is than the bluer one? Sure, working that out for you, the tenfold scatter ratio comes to 11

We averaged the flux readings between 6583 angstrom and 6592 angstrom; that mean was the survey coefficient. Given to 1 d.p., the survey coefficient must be 41.2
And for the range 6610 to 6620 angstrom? 40.6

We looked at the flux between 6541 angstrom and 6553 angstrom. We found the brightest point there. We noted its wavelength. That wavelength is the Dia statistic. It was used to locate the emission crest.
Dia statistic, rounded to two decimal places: 6543.00 angstrom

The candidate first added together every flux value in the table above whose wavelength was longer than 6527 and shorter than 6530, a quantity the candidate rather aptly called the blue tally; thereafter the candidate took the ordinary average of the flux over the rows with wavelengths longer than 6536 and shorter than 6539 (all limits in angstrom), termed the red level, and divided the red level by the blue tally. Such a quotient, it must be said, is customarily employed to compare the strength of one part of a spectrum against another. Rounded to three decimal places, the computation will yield 0.504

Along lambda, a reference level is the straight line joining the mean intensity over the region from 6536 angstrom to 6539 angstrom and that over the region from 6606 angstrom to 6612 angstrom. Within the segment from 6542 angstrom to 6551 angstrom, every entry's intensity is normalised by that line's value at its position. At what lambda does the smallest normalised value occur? 6549.02 angstrom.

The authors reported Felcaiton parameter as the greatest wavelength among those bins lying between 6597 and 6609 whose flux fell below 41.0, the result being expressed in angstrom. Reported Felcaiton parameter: 6608.10 angstrom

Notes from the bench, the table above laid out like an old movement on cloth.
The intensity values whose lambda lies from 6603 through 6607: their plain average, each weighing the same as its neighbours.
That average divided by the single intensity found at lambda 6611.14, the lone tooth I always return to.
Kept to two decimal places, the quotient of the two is 1.04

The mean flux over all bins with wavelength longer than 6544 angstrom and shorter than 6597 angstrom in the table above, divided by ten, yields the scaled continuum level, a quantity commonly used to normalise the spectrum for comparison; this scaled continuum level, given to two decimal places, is 3.96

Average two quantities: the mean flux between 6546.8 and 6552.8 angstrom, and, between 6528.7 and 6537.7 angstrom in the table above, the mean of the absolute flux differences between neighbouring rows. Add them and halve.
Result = 20.5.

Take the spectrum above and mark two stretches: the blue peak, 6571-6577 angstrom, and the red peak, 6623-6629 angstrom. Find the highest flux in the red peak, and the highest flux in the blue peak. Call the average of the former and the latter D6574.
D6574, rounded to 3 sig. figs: 40.7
